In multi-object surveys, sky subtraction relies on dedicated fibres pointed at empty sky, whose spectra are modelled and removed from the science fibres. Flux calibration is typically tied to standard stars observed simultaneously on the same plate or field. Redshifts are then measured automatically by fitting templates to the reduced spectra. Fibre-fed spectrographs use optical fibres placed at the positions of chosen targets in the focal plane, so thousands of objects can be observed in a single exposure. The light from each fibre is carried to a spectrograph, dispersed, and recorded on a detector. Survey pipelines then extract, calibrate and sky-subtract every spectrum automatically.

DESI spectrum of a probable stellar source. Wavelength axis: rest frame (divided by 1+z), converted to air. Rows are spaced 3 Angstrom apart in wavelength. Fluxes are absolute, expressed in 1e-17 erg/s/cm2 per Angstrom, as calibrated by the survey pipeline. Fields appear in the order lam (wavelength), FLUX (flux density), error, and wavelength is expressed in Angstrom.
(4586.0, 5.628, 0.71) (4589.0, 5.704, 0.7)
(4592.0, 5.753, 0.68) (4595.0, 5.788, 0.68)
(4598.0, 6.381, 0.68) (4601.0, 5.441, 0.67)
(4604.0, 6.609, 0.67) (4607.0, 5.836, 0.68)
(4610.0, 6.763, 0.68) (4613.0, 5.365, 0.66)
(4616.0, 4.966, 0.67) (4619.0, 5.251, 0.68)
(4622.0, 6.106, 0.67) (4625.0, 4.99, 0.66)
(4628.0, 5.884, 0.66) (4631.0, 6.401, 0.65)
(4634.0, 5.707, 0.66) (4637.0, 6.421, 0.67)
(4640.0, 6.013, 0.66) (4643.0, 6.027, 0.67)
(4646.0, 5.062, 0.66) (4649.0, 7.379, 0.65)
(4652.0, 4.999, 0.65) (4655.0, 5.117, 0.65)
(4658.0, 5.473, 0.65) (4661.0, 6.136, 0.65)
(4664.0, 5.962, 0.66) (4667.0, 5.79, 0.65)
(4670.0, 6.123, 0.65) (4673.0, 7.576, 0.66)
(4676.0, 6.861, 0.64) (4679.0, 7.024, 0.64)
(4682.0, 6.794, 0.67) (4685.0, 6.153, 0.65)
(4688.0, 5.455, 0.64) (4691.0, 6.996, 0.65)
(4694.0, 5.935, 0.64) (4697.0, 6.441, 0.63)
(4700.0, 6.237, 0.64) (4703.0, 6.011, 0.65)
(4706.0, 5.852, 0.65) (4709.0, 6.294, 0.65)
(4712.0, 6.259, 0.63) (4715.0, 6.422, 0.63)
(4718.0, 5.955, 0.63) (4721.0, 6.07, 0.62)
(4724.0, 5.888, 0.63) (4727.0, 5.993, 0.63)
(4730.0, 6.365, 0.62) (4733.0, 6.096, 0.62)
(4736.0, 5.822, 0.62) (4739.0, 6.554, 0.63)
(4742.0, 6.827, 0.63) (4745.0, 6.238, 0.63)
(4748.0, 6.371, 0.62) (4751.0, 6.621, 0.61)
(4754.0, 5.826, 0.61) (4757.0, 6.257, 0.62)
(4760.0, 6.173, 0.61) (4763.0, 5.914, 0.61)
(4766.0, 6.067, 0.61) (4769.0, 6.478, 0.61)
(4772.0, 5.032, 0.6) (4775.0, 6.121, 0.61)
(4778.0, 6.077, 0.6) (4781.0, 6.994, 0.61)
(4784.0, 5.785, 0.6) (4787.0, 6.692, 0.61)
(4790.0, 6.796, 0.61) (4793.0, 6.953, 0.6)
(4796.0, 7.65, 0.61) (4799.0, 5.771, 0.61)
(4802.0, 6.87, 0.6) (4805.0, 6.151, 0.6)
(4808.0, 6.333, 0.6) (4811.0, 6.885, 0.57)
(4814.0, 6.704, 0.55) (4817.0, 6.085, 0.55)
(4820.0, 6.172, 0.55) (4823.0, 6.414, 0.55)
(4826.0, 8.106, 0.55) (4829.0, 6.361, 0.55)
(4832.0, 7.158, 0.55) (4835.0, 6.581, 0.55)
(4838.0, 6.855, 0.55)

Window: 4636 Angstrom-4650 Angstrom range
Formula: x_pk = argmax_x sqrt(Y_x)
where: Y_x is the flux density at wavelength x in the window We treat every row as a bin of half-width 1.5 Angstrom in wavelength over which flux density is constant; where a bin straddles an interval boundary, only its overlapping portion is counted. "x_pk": 4649.0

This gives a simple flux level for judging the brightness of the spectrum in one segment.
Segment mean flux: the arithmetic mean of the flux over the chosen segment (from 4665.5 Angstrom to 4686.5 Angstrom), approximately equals 6.6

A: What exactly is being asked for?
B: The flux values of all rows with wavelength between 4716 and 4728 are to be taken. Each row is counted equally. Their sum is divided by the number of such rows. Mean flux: 6.0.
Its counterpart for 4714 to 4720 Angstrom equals 6.2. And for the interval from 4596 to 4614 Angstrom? 6.1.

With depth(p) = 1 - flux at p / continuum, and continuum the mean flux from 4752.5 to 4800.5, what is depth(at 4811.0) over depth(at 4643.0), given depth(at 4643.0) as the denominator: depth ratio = -2.3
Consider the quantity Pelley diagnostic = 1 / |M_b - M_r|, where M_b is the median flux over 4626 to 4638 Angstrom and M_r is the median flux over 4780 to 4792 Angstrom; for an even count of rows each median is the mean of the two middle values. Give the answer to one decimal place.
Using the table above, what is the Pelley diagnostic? 1.7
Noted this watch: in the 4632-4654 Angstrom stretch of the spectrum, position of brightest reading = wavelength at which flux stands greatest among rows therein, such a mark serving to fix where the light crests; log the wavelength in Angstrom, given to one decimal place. 4649.0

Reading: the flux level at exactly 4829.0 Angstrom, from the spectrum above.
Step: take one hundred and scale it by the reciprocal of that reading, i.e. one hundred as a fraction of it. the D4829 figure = 15.7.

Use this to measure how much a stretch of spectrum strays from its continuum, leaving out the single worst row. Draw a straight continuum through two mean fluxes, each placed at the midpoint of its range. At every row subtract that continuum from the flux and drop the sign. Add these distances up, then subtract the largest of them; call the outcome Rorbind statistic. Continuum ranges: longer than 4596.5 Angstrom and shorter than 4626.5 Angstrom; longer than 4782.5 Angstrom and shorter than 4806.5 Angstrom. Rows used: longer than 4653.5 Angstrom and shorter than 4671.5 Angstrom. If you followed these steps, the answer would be 1.0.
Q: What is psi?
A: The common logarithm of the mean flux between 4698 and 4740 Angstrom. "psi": 0.787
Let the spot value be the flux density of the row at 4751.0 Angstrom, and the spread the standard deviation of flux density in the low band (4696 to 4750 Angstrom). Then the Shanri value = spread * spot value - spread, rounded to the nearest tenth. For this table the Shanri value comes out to 1.5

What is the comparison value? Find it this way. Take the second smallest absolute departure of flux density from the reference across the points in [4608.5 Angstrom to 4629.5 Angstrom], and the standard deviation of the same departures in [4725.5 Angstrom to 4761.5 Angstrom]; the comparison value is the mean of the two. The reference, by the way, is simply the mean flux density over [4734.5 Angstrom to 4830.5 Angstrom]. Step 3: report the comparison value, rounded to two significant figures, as 0.27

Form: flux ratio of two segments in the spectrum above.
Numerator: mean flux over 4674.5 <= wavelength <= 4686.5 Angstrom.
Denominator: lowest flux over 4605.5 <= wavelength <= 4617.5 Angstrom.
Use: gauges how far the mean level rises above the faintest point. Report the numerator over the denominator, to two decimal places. 1.35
